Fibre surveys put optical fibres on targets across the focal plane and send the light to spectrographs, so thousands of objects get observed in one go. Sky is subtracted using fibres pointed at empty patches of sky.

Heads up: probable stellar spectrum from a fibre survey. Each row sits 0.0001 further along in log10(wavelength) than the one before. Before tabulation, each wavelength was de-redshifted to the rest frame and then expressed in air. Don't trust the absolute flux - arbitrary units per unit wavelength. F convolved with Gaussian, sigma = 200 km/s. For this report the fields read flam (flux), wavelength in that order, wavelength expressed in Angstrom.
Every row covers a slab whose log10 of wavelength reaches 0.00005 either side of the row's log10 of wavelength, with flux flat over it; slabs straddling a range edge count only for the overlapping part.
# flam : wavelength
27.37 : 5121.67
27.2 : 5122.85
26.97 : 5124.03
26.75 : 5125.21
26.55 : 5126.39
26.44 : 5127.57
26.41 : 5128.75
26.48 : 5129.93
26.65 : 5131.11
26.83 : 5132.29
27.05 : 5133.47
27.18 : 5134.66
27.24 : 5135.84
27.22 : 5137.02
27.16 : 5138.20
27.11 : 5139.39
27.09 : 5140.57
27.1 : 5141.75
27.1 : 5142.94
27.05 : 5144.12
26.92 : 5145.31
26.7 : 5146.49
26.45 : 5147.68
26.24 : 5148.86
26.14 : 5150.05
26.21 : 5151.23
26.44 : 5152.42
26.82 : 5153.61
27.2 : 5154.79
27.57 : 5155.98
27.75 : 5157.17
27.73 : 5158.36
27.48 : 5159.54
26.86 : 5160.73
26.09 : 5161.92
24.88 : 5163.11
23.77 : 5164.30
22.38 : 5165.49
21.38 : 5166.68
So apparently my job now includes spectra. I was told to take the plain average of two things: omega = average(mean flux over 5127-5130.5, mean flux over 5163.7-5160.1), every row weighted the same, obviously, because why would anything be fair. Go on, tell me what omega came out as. 26.2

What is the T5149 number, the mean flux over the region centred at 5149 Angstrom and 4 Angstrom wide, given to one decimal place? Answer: 26.3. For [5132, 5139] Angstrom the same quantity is 27.1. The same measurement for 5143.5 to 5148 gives 26.8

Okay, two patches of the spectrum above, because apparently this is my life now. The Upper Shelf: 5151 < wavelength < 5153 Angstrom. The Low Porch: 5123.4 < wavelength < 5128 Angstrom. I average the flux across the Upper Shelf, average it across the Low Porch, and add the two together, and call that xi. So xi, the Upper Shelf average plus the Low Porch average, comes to 53.0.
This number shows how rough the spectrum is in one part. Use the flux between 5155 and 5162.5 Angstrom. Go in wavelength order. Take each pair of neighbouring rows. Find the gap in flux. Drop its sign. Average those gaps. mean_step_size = 0.37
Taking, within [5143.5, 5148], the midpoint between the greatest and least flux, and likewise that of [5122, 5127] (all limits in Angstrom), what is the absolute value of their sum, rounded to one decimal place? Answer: 53.6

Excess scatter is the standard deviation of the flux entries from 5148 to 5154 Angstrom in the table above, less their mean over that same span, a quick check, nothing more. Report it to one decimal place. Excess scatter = -26.1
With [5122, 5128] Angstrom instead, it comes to -26.5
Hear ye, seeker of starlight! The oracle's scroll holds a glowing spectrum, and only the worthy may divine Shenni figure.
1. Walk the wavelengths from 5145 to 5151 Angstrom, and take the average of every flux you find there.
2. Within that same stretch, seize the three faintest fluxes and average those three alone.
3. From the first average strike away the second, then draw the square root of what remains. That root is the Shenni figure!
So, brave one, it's 0.46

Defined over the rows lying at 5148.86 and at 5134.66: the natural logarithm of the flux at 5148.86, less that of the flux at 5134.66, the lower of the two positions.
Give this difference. -0.035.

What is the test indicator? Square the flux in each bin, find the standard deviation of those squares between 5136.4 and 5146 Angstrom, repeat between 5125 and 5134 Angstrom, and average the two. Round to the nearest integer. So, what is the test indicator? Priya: 8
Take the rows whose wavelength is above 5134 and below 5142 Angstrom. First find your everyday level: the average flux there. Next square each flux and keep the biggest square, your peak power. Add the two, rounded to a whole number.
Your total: 769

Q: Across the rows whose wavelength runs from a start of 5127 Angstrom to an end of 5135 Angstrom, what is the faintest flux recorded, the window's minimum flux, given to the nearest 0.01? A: 26.41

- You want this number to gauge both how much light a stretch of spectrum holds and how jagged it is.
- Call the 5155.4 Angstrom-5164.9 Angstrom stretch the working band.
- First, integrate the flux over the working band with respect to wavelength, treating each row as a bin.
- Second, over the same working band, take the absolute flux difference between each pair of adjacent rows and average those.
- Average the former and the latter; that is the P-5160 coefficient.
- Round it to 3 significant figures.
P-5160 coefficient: 126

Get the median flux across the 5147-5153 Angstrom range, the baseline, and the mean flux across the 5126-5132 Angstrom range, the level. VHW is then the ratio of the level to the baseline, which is 1.01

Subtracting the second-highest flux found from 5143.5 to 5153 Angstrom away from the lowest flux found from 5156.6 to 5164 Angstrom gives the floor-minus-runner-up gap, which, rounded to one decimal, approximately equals -2.0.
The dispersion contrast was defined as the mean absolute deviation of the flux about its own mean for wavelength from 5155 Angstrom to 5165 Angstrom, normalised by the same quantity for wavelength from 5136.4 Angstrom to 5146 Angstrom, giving 21.7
